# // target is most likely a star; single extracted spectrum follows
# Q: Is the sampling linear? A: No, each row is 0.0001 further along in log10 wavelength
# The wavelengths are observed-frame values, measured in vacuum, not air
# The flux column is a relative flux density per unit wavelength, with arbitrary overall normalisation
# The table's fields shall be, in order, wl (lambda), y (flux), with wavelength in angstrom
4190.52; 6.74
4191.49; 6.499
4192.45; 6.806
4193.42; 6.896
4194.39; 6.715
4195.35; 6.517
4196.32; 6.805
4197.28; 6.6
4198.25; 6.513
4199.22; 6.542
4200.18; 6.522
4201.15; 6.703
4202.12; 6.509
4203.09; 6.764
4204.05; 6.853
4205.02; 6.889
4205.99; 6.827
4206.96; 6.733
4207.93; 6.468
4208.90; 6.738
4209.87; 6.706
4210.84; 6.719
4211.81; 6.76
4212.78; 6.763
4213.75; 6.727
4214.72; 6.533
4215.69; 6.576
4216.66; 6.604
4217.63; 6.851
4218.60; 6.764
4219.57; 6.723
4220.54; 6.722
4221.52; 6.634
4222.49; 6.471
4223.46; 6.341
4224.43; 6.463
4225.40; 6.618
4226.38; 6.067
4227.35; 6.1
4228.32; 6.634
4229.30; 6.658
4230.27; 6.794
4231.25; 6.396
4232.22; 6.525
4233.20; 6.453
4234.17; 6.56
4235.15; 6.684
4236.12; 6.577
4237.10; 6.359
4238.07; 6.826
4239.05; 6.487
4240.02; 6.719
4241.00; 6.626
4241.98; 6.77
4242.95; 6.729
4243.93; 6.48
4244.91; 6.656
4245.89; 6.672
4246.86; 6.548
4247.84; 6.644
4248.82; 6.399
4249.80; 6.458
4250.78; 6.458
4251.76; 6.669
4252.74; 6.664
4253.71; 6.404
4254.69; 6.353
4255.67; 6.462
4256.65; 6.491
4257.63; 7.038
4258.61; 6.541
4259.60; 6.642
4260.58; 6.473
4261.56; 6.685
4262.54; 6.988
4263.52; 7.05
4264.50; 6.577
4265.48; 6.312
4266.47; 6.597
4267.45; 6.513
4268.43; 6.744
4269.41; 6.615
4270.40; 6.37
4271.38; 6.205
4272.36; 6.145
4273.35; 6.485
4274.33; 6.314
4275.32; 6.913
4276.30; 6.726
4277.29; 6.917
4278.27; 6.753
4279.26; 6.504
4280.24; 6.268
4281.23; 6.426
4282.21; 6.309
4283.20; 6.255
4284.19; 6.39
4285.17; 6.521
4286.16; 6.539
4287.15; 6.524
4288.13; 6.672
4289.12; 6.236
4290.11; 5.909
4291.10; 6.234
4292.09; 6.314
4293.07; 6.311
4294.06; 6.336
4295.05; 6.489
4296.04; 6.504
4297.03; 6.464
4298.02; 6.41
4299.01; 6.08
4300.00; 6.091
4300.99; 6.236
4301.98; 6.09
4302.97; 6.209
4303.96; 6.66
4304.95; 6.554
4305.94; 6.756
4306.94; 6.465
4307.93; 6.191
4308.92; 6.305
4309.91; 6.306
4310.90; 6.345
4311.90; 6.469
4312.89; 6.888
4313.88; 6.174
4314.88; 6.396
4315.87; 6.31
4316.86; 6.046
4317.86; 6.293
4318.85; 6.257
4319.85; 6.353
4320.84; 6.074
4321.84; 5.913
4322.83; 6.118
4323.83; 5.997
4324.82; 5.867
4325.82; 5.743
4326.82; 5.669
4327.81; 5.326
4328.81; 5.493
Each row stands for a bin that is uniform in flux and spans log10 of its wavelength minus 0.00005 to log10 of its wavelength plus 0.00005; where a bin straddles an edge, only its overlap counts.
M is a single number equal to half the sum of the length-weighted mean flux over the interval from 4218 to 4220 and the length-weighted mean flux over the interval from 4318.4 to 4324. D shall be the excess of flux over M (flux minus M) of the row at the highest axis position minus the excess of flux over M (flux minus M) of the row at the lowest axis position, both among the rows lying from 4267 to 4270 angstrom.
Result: 0.10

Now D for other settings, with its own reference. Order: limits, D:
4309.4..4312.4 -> 0.16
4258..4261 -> -0.07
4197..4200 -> -0.06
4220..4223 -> -0.25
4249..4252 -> 0.21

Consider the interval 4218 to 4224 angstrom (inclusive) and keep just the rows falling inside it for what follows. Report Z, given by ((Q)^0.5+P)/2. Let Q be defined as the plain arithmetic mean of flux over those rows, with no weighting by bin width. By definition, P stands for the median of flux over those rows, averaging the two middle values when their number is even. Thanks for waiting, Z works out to 4.624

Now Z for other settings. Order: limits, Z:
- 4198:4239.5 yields 4.602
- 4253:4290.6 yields 4.531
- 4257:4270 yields 4.599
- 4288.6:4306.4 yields 4.414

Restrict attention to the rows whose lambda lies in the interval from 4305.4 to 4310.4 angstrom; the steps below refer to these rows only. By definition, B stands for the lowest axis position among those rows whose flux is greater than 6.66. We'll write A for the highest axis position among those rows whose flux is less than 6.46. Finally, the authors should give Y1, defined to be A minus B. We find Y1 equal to 4.0 angstrom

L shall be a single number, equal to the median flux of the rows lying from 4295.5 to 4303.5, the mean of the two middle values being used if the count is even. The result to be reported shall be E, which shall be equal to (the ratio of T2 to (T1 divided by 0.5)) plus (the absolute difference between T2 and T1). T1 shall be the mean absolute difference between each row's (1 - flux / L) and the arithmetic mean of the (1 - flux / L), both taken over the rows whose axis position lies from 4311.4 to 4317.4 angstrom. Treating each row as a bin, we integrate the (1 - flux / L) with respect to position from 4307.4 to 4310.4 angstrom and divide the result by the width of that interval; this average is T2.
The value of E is -0.1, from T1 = 0.033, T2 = -0.01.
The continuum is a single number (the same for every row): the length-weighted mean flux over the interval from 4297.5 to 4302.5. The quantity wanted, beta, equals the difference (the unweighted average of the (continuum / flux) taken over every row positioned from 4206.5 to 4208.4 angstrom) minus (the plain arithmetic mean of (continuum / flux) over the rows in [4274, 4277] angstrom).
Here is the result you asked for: 0.006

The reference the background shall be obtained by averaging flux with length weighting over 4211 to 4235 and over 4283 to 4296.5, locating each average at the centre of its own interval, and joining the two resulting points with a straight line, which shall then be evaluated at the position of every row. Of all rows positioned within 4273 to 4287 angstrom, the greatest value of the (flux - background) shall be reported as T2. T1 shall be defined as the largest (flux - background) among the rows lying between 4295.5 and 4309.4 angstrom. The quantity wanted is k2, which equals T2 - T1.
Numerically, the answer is 0.08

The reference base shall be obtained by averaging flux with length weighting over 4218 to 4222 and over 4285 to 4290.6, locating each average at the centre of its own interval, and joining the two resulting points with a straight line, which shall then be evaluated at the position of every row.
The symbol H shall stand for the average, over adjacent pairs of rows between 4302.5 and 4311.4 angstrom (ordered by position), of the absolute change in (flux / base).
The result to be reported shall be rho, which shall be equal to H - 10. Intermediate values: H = 0.029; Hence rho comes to -9.97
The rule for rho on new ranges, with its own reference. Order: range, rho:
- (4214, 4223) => -9.99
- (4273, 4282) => -9.96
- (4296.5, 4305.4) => -9.97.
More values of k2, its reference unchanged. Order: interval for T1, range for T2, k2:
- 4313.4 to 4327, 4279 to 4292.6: 0.20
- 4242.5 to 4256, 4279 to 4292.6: 0.08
